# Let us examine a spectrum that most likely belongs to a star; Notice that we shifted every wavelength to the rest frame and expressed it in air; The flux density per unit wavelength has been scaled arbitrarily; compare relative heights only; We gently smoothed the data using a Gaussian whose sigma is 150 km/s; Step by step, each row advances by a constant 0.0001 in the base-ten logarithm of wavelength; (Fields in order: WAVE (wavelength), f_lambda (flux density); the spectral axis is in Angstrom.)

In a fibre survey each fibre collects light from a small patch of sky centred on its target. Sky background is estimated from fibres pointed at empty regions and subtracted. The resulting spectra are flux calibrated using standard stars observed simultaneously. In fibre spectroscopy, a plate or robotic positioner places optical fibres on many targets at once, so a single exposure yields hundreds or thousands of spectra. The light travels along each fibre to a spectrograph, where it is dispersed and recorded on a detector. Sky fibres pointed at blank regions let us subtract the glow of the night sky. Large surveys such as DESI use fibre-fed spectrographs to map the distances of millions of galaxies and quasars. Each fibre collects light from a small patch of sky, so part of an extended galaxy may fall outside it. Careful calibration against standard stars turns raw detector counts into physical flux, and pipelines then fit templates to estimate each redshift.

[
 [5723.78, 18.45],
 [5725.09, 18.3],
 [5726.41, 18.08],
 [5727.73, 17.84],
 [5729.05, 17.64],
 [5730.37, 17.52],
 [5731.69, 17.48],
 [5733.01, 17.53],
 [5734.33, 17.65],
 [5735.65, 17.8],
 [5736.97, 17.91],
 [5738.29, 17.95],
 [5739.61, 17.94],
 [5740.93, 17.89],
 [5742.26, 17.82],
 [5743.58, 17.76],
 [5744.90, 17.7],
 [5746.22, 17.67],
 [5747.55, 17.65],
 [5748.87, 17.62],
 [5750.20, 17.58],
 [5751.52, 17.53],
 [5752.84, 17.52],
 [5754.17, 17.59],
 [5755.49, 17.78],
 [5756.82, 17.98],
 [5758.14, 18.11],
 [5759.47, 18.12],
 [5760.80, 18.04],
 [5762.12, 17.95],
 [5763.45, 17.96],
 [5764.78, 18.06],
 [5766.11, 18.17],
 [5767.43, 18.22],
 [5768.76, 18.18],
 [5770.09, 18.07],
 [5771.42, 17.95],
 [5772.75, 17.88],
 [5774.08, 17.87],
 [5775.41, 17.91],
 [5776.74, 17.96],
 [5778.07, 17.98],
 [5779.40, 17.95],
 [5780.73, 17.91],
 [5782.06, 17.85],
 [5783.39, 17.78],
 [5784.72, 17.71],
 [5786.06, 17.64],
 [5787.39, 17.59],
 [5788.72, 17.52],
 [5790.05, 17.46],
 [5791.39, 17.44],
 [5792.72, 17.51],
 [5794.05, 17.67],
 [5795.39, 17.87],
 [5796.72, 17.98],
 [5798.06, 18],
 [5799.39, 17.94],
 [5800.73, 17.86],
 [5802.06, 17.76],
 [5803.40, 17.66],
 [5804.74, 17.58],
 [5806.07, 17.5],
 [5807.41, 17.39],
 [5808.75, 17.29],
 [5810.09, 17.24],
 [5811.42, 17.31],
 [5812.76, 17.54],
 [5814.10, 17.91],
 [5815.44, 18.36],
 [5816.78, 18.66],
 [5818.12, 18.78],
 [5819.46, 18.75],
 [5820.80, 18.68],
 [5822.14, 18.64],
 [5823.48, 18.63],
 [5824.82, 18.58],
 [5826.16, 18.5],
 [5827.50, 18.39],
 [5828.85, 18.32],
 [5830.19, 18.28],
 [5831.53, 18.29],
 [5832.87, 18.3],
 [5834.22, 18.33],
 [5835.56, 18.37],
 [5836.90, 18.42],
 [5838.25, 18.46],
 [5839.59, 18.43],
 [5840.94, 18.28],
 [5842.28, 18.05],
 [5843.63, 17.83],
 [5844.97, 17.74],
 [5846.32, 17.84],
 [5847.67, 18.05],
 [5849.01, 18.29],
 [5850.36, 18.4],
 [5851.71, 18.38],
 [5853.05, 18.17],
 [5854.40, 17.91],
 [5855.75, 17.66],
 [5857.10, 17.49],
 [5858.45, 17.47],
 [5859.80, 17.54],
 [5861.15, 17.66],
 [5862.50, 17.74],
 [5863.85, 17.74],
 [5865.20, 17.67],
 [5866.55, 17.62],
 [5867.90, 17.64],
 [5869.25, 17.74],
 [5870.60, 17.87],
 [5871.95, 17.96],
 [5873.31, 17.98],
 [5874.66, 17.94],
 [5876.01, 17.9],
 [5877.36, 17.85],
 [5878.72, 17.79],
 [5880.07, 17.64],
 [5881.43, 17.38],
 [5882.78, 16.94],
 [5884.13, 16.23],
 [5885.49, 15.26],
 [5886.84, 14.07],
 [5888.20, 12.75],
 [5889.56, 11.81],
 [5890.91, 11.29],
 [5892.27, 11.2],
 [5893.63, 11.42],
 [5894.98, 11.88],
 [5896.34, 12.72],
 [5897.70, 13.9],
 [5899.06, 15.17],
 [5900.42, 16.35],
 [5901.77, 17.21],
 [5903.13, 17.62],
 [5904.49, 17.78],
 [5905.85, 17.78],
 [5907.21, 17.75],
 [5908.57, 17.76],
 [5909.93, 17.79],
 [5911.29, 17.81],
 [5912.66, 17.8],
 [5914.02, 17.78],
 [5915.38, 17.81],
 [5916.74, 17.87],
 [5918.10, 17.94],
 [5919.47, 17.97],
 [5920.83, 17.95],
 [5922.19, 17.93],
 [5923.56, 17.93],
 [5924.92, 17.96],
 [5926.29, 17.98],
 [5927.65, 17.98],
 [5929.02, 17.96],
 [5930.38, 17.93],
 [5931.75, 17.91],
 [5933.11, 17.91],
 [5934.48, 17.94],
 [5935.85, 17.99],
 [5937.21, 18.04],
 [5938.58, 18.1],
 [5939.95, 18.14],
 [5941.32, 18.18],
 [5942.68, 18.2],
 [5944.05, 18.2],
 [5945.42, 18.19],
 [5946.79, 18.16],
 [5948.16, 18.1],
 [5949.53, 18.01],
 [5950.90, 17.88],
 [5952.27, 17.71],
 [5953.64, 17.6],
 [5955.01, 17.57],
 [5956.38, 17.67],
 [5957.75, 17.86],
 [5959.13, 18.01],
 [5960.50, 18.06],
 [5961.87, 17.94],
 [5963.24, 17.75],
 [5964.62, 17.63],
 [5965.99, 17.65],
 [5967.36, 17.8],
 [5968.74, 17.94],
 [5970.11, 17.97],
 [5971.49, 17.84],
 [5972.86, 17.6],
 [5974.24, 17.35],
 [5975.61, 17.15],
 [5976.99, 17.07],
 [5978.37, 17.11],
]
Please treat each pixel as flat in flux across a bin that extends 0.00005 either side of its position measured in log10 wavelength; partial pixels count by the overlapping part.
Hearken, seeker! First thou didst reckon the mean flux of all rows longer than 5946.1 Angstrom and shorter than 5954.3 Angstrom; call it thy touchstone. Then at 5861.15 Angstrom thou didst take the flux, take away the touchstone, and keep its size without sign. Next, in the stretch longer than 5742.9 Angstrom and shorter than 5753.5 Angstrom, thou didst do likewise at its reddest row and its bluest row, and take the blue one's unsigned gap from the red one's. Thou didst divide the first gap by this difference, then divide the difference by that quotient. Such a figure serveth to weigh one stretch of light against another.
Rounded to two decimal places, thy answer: 0.23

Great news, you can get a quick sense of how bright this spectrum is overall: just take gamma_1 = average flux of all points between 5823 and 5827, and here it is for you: 18.6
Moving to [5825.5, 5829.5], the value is 18.4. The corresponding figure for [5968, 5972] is 17.9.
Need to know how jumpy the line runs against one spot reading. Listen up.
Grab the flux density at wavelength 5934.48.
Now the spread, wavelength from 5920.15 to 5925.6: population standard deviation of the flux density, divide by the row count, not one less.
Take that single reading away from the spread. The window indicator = -17.93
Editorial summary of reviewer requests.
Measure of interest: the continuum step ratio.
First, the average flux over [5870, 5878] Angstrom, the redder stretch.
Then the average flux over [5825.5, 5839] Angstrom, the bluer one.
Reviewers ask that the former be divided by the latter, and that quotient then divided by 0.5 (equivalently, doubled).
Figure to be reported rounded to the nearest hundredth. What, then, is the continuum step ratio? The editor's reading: 1.95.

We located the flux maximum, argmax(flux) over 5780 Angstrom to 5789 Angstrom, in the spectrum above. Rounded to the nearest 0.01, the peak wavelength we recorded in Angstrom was 5780.73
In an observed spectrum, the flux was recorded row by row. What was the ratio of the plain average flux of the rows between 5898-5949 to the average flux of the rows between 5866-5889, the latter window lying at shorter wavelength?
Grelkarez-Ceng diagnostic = 1.05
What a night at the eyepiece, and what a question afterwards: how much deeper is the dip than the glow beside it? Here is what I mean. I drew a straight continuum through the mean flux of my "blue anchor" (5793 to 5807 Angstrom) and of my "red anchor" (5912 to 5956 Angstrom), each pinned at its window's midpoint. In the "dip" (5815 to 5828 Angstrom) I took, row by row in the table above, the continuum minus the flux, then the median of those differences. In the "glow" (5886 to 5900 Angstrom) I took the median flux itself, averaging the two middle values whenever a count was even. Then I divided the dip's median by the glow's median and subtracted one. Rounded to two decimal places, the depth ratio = -1.07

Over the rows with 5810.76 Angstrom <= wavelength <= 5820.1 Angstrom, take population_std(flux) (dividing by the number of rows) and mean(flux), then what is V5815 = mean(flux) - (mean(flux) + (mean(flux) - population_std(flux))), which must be -17.6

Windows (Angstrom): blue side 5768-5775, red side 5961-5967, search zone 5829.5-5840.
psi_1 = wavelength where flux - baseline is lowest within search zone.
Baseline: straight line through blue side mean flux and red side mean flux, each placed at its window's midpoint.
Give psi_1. 5830.19 Angstrom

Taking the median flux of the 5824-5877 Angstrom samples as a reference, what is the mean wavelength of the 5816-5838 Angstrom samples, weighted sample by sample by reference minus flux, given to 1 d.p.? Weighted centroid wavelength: 5825.0 Angstrom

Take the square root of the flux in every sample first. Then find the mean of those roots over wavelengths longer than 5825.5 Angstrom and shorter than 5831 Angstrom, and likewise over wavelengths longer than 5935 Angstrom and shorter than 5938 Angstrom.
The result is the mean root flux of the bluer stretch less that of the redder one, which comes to 0.04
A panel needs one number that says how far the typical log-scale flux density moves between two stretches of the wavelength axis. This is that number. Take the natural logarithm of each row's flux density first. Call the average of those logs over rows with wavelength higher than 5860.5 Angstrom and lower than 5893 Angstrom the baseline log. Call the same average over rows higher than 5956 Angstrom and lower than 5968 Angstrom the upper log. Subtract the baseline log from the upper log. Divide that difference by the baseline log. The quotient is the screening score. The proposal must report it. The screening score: 0.03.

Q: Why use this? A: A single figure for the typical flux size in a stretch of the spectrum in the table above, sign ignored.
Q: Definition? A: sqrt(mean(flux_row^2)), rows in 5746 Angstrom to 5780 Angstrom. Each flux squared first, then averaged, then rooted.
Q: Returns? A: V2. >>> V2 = 17.9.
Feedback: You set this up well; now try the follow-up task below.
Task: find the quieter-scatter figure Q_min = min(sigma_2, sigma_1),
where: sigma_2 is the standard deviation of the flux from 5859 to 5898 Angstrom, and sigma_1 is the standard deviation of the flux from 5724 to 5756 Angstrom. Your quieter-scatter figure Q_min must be 0.20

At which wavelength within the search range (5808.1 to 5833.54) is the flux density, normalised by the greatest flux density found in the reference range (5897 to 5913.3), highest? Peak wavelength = 5818.12 Angstrom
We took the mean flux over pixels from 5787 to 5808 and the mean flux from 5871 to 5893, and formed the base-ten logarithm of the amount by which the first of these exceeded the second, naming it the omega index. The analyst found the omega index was 0.28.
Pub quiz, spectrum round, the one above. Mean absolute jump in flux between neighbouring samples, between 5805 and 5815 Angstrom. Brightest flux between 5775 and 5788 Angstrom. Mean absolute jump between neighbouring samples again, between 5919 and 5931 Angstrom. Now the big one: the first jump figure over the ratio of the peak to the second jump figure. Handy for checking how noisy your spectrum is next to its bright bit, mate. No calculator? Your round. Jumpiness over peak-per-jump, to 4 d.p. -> 0.0002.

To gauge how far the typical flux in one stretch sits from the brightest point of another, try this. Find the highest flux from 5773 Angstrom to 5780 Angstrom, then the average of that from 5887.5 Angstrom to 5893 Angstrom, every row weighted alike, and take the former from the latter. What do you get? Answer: -6.2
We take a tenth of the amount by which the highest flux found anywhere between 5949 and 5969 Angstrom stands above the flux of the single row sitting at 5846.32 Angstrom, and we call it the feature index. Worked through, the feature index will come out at 0.02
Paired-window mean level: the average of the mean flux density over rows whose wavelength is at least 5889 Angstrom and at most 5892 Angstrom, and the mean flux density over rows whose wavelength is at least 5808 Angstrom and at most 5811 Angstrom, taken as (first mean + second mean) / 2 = 14.4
